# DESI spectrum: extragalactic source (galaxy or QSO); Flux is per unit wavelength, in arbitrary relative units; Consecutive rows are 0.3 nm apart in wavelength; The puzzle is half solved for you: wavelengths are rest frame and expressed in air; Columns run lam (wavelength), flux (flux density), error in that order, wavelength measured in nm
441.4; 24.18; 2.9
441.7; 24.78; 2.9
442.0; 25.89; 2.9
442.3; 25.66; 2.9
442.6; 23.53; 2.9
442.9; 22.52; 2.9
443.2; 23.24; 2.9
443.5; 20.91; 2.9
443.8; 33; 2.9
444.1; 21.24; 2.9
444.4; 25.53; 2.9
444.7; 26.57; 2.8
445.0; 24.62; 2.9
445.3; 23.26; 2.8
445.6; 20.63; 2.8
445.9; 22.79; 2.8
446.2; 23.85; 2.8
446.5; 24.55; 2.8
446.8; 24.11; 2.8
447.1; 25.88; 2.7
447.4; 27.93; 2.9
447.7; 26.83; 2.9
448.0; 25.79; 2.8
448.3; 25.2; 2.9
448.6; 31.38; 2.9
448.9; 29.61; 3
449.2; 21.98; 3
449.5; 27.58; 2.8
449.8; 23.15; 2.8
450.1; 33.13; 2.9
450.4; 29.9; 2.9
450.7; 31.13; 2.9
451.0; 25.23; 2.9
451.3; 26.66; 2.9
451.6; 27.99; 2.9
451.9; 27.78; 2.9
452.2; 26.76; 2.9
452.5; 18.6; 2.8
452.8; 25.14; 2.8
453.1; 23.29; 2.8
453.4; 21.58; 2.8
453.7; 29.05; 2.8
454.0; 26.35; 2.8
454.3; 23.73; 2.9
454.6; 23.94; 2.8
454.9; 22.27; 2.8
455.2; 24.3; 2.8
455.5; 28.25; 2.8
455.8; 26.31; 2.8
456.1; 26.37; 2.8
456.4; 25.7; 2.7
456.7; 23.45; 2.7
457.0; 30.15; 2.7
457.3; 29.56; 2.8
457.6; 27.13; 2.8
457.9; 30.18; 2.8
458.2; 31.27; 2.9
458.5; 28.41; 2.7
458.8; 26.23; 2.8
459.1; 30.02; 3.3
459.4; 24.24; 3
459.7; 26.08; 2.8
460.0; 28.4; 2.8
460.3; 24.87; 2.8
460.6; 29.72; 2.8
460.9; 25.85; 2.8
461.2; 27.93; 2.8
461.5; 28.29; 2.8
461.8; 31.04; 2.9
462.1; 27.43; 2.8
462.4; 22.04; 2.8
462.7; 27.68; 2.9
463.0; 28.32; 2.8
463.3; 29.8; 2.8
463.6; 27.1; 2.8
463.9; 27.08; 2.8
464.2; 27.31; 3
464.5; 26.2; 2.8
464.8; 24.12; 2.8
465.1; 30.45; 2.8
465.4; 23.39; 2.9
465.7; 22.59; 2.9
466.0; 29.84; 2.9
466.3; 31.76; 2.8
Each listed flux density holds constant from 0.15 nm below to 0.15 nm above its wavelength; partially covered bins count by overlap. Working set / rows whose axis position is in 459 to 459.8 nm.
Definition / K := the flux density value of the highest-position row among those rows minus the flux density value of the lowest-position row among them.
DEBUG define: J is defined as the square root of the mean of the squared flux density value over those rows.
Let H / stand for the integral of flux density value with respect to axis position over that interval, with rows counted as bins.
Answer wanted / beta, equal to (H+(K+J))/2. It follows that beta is 22.1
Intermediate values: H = 21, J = 26.9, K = -4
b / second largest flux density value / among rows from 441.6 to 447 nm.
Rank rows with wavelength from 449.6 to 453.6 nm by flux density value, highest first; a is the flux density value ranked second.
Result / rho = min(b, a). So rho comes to 26.6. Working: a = 31.13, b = 26.57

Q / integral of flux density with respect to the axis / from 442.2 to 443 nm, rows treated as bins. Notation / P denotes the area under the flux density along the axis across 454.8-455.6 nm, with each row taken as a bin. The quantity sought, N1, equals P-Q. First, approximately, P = 20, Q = 19.1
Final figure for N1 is 0.8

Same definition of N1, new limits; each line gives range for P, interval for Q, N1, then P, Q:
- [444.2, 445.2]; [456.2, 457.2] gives -1.3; 25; 26.6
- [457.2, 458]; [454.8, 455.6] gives 3.2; 23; 19.9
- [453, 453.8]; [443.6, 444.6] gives -6.7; 20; 26.3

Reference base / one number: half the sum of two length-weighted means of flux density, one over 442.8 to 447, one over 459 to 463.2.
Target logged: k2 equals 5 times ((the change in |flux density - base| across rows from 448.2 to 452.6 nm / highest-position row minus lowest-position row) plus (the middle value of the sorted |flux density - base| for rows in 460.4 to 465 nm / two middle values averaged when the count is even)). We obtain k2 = 43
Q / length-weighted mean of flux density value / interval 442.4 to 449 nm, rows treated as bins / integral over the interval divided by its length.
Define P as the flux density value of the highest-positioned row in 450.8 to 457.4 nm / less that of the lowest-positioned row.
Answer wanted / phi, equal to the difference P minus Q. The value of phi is -20.8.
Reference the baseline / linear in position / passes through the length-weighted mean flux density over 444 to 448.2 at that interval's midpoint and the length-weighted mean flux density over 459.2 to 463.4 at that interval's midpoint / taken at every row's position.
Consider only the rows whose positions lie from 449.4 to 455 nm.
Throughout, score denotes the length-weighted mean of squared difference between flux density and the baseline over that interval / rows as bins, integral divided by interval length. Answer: 13.2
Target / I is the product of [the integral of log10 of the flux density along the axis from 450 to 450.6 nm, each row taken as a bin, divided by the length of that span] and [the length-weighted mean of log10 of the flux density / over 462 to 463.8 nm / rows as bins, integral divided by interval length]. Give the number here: 2.14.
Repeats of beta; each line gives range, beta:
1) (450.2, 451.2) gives 26.5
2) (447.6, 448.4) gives 22.5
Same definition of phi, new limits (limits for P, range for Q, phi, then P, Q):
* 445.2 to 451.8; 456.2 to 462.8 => -22.8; 4.7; 27.5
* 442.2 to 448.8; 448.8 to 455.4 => -20.1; 5.7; 25.9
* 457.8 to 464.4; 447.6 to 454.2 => -29.4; -2.9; 26.5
